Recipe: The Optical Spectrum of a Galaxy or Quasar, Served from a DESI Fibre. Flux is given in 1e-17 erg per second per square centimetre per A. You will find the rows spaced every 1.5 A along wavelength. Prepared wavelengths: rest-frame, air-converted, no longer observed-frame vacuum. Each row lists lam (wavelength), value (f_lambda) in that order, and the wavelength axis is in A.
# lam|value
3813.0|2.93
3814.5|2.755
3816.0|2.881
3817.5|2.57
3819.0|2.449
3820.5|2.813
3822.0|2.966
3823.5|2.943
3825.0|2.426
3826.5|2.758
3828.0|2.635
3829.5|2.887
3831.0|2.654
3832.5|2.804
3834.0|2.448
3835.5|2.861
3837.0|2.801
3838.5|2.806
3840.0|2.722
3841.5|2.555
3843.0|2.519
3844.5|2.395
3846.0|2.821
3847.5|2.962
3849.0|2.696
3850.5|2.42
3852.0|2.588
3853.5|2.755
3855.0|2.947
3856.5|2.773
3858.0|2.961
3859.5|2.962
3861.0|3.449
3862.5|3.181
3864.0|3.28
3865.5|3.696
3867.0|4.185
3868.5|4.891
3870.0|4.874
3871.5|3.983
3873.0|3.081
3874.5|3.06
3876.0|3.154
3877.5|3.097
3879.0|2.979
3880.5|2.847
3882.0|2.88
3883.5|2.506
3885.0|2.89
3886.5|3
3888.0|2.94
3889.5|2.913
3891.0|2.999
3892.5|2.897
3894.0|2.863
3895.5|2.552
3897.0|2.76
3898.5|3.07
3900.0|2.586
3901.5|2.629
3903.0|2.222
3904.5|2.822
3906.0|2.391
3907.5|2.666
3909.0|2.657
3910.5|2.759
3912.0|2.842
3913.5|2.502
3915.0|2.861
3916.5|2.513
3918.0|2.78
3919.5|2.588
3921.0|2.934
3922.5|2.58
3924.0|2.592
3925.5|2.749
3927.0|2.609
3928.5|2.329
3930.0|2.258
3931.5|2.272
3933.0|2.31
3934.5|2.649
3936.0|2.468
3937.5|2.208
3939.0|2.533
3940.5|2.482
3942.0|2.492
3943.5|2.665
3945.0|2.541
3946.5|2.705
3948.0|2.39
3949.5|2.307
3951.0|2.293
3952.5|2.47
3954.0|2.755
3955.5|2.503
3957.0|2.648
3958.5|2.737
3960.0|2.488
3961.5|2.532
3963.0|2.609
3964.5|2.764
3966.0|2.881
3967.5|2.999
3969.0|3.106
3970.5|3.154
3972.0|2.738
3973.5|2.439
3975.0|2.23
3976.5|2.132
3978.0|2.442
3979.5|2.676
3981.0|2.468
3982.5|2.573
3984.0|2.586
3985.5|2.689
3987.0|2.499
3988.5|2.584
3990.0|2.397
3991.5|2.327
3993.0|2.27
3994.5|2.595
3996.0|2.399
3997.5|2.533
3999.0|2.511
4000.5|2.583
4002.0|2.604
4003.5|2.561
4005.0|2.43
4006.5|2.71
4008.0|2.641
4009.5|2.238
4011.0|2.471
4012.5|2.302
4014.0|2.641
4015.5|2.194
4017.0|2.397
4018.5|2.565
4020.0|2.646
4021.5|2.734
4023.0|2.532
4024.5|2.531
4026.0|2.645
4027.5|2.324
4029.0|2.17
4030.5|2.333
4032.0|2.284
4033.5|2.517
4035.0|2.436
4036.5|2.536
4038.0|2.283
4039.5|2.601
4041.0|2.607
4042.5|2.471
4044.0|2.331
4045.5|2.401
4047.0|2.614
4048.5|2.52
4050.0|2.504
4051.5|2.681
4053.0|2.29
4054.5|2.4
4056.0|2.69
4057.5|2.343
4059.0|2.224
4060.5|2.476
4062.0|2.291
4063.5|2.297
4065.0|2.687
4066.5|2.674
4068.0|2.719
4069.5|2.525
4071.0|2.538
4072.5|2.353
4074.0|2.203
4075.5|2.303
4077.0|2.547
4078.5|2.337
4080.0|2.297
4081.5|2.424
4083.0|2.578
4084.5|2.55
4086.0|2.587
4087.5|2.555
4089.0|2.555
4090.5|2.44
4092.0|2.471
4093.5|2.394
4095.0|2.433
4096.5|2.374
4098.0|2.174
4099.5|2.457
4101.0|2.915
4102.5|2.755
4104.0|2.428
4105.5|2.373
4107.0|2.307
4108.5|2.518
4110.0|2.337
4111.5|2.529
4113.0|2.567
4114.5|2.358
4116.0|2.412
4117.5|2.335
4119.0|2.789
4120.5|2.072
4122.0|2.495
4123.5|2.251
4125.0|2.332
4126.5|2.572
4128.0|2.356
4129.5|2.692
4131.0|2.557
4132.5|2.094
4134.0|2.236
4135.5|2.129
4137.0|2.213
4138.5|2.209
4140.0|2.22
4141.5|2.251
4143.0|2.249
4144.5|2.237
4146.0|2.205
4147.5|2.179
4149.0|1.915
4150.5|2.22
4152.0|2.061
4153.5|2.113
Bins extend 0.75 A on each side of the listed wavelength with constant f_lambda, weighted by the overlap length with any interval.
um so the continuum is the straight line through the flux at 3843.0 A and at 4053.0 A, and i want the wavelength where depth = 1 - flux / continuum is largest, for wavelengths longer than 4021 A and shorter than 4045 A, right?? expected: 4029.0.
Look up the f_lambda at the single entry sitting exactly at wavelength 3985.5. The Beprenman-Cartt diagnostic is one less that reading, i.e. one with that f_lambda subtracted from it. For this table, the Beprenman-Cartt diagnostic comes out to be -1.69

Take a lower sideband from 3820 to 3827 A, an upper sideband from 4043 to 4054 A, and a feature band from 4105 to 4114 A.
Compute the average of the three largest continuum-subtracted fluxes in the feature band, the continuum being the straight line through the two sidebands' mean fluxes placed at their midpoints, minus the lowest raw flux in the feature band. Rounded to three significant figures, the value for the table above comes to -2.16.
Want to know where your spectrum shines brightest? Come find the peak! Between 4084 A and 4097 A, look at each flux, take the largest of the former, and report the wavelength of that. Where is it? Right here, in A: 4086.0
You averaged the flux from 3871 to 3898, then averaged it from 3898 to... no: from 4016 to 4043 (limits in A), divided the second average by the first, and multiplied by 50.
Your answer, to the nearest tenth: 41.8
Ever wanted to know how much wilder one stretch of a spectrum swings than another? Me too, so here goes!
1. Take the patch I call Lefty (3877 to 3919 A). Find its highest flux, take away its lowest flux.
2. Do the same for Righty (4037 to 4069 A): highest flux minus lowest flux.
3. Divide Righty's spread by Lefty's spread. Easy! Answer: 0.57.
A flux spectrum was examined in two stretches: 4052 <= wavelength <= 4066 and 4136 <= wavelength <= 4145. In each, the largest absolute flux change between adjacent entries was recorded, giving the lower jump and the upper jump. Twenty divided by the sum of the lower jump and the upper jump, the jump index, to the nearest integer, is 48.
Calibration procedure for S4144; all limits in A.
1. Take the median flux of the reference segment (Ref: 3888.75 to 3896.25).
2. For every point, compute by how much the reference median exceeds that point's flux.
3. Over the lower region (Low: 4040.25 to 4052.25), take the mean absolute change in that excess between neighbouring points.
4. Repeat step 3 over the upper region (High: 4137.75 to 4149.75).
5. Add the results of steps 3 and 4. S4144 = 0.17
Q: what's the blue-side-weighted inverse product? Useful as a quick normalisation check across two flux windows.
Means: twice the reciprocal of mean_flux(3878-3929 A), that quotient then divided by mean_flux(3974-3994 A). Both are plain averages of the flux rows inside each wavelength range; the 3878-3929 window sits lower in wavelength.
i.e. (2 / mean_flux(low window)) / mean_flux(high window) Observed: 0.30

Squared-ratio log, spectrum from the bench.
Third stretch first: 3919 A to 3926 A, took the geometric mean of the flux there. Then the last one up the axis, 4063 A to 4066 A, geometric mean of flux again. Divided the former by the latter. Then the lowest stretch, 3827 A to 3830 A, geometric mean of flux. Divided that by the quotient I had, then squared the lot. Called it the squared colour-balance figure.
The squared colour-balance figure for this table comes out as 6.5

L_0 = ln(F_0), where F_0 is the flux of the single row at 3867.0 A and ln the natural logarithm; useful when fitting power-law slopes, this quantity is 1.43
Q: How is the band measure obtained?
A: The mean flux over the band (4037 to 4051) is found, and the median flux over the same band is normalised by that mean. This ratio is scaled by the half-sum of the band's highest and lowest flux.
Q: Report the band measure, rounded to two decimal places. 2.47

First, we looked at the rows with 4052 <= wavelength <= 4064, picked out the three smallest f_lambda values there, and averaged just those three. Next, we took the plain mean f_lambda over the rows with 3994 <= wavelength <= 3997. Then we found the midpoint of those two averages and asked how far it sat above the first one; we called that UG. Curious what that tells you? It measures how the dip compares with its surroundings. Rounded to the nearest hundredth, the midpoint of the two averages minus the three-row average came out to 0.11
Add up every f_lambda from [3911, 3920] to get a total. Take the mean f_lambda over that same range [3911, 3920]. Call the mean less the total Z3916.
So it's -13.4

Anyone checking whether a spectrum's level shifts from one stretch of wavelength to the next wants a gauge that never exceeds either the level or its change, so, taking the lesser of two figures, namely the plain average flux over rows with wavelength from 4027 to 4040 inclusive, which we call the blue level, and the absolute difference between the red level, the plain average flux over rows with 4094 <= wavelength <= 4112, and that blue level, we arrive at 0.08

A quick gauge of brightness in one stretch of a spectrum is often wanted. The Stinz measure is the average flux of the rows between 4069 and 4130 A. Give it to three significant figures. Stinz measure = 2.45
